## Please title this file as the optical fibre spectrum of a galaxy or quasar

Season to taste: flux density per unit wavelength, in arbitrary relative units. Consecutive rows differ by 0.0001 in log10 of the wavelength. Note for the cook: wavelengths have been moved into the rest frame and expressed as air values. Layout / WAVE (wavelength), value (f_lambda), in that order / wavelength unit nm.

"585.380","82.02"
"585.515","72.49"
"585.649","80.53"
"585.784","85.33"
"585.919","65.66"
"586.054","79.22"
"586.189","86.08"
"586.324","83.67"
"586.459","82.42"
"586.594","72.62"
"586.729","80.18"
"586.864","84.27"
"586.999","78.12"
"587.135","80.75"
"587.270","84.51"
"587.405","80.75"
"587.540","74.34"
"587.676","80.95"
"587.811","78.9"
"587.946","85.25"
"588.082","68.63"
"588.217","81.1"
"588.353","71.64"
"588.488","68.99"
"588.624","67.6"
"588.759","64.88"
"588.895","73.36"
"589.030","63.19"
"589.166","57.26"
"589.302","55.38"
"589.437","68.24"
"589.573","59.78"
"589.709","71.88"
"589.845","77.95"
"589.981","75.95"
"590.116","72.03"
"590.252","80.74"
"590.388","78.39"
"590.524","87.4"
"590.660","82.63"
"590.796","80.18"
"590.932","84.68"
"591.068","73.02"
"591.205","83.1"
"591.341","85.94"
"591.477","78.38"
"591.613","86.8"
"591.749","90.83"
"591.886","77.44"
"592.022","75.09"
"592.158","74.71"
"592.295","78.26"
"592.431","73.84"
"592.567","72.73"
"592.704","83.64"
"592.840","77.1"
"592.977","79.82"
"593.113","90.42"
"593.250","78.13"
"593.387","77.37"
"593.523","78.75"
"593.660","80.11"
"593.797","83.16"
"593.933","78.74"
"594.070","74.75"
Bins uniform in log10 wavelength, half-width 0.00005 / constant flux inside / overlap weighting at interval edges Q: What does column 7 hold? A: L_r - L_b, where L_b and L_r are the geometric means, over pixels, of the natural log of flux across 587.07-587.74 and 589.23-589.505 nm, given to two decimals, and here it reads -0.27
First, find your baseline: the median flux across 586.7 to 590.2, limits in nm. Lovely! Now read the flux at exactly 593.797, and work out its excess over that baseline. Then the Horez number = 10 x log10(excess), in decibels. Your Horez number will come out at 9.7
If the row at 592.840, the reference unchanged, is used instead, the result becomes 5.1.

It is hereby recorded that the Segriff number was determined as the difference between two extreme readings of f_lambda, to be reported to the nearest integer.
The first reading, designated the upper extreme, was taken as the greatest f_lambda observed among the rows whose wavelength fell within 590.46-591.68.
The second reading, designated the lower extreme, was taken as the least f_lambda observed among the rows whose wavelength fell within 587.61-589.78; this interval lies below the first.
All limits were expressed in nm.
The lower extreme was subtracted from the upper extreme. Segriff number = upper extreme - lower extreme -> 32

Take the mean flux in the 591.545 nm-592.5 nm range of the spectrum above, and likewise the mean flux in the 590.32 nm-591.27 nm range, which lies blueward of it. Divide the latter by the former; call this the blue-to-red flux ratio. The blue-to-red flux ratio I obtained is 1.02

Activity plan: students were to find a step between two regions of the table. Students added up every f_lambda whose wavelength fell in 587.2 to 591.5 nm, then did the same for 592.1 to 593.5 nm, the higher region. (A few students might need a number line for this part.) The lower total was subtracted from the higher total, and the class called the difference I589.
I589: -1611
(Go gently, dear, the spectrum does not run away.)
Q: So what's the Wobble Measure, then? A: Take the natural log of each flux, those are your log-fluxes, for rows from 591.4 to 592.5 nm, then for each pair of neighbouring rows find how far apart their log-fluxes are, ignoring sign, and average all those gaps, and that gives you 0.064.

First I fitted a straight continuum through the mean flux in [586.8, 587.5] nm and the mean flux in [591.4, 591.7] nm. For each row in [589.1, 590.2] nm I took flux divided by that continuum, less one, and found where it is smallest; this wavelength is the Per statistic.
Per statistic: 589.302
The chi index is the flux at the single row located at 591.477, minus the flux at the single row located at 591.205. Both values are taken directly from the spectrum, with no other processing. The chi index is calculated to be -5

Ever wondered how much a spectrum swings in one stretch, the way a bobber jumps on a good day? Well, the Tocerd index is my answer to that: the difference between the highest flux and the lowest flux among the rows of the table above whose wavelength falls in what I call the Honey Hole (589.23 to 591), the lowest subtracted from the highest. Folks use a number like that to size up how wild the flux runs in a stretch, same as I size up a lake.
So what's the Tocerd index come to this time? 32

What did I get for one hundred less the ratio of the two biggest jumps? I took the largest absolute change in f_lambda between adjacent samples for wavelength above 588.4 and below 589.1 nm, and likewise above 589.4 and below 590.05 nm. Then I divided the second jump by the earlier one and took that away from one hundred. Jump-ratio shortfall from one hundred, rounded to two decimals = 98.81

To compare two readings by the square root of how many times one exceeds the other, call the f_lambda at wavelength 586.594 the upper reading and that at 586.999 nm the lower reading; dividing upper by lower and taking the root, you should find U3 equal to 0.96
